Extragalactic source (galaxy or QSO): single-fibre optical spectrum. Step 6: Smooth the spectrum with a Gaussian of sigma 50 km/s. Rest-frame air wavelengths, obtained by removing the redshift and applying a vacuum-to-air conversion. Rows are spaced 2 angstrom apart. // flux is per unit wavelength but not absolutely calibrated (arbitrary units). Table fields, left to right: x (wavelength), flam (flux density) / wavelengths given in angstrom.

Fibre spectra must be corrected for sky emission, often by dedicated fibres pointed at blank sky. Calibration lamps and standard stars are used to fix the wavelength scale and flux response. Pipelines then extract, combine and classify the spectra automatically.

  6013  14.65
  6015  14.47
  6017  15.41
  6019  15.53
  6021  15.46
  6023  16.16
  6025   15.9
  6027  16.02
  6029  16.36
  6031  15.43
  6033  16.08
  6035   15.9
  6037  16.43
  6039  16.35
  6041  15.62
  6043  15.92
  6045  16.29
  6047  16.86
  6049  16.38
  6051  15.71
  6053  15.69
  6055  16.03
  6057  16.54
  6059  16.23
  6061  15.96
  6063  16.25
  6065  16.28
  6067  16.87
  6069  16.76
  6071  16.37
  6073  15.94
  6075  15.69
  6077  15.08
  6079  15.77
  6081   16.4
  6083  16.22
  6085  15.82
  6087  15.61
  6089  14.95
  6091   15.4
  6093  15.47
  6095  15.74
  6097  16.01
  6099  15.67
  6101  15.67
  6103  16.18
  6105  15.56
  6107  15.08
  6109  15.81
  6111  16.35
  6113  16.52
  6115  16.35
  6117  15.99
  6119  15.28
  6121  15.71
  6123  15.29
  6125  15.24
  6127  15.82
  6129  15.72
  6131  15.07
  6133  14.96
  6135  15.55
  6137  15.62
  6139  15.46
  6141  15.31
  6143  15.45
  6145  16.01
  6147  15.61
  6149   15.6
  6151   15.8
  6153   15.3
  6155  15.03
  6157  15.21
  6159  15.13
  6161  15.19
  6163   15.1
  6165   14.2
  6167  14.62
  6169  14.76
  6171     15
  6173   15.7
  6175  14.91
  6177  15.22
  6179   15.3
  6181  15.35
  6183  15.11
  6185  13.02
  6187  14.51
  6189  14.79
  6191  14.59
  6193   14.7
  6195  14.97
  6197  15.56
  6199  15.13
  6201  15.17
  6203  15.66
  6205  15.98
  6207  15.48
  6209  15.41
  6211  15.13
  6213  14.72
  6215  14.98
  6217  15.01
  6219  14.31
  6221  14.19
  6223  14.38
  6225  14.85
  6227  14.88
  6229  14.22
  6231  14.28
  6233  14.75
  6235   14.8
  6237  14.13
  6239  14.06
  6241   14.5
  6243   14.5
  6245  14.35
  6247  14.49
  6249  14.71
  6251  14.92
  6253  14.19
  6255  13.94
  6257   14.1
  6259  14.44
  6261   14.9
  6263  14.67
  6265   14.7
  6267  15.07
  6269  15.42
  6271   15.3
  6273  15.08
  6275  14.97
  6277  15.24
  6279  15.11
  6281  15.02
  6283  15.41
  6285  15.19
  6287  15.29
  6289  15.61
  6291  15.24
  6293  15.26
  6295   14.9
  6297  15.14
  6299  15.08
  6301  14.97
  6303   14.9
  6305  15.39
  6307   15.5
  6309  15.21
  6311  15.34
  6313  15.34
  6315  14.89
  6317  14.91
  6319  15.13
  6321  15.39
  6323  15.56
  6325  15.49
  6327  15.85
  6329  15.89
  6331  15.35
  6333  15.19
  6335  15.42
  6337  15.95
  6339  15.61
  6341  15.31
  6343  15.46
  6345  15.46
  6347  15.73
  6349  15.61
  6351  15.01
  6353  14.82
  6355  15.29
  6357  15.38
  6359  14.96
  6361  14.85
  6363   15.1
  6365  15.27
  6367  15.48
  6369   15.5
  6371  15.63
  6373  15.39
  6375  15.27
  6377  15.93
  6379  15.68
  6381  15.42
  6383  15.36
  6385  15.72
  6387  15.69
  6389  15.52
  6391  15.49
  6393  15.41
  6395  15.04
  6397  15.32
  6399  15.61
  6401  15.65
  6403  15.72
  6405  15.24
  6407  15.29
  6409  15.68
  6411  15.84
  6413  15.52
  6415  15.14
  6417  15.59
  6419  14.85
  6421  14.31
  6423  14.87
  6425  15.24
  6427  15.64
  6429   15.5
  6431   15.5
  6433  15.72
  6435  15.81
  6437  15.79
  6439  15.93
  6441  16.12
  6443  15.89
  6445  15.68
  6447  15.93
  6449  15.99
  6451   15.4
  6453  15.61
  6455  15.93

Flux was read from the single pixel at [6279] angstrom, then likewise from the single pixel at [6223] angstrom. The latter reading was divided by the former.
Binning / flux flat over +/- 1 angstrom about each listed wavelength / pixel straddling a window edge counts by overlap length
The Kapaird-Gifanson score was 0.95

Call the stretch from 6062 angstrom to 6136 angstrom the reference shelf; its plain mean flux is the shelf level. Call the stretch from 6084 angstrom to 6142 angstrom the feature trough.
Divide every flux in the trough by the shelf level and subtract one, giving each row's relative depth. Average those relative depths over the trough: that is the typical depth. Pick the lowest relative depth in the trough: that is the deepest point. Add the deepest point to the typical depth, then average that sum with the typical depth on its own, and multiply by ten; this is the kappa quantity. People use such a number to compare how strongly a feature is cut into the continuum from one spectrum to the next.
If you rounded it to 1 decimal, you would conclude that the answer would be -0.4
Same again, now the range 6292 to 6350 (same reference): -0.6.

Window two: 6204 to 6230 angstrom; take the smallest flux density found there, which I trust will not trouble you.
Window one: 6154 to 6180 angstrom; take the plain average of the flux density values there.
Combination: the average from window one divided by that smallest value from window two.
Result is 1.06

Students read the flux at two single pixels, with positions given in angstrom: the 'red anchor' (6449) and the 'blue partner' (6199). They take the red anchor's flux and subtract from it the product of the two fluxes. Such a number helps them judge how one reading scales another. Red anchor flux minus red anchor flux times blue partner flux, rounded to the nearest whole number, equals -226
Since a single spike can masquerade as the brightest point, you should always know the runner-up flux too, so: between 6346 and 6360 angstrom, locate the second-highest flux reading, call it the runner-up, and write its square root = 3.95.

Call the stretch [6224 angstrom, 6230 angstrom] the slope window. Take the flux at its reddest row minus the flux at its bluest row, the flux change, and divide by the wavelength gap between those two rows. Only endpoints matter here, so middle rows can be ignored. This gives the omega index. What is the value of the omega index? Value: -0.16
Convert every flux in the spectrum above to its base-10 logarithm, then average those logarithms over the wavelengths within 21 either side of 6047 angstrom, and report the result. 1.21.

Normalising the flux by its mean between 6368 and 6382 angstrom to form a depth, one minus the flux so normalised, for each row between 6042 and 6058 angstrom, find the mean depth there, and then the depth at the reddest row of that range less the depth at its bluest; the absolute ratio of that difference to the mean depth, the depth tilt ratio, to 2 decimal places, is 0.98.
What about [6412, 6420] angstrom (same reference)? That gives 2.47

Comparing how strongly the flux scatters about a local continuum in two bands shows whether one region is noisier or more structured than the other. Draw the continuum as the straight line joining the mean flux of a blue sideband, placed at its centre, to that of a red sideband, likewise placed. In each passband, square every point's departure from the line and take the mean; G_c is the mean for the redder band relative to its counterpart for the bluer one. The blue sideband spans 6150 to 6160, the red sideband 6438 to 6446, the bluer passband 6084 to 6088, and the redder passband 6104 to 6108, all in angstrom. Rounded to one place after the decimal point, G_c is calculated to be 0.2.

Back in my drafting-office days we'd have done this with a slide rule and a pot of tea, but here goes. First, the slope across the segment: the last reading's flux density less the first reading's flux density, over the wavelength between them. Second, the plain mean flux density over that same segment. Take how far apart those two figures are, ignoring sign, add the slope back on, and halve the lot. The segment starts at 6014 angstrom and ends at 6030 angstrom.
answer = 7.83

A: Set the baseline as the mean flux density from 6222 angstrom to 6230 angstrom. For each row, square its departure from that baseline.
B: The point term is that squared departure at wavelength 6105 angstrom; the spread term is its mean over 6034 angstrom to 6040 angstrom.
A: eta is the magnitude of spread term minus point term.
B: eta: 1.80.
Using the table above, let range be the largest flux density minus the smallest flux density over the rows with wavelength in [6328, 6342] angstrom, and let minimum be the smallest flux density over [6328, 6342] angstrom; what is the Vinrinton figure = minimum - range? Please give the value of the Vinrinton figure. 14.4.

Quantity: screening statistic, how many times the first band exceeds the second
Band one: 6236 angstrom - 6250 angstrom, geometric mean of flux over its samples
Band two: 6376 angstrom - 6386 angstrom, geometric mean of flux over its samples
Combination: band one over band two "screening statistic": 0.92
